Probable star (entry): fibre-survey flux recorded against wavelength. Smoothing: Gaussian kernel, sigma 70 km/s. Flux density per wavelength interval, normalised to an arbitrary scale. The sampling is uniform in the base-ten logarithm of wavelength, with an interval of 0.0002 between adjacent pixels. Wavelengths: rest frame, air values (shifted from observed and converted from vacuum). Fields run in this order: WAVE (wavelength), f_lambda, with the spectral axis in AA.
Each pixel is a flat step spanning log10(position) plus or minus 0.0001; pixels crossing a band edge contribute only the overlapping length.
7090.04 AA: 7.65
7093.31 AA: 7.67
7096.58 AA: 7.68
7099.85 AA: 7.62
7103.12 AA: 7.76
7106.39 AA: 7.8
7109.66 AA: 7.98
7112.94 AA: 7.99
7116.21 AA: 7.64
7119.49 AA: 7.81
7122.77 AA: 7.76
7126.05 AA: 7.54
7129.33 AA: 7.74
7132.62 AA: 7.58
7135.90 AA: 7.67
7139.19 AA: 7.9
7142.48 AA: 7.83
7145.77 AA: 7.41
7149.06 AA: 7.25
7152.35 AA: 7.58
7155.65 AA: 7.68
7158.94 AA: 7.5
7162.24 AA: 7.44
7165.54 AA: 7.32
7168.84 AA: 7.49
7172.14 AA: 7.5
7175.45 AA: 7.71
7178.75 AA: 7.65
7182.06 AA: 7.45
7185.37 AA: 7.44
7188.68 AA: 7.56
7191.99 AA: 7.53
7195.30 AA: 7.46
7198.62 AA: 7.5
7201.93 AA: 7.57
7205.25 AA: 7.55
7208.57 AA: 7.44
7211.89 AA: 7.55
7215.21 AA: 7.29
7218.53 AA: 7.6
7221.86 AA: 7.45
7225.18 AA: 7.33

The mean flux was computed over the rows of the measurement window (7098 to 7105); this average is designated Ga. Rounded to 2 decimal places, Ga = 7.69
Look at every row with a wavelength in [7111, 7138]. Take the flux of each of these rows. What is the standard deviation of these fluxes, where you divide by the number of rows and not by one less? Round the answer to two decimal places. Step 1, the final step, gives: 0.13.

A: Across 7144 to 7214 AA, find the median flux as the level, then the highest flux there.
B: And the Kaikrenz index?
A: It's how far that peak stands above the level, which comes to 0.21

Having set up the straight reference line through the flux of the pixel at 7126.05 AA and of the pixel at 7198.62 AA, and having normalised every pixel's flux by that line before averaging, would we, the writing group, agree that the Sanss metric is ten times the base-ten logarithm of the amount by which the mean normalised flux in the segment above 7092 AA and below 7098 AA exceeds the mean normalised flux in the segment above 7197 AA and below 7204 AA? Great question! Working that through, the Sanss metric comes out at -20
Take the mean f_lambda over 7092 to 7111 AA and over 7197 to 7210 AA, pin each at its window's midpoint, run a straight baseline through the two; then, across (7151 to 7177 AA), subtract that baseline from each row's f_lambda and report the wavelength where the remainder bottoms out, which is 7165.54 AA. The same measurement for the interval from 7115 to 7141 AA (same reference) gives 7126.05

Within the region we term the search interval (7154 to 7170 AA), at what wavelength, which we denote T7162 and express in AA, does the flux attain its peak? 7155.65 AA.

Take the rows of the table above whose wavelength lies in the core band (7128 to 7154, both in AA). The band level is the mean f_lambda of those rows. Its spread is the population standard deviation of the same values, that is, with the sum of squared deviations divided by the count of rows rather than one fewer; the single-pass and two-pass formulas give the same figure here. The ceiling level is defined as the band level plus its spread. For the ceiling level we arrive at 7.82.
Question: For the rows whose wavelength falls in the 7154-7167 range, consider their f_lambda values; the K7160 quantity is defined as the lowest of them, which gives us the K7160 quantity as 7.32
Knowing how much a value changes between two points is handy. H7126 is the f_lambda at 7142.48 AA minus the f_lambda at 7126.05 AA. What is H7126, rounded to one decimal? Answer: 0.3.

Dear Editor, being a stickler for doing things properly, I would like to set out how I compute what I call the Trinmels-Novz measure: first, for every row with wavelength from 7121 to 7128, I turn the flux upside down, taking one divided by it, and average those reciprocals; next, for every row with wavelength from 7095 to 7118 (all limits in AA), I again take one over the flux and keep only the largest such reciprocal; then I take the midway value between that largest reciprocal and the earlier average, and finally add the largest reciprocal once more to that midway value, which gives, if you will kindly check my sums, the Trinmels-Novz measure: 0.262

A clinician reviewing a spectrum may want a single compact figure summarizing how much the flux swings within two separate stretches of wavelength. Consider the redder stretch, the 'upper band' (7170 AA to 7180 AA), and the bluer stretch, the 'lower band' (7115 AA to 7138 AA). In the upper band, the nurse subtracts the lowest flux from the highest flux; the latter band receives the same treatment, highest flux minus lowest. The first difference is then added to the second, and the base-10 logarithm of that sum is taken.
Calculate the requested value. -0.32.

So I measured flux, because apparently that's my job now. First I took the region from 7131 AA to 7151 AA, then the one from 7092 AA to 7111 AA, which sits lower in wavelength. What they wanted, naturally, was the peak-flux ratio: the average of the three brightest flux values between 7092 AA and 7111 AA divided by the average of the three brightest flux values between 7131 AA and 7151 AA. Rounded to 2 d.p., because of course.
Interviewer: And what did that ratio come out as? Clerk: 1.01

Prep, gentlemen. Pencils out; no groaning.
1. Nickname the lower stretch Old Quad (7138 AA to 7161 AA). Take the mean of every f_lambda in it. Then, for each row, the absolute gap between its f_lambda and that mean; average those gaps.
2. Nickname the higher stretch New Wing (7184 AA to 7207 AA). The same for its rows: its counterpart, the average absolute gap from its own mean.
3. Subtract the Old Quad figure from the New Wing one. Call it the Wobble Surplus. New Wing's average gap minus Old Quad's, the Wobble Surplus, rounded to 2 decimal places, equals -0.14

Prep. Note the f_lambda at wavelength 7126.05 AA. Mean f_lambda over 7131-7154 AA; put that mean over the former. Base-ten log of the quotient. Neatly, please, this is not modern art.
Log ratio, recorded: 0.0036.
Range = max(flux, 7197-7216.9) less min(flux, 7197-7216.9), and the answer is 0.28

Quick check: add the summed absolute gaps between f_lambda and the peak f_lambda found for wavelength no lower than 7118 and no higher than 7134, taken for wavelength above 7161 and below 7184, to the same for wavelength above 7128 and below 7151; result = 3.6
